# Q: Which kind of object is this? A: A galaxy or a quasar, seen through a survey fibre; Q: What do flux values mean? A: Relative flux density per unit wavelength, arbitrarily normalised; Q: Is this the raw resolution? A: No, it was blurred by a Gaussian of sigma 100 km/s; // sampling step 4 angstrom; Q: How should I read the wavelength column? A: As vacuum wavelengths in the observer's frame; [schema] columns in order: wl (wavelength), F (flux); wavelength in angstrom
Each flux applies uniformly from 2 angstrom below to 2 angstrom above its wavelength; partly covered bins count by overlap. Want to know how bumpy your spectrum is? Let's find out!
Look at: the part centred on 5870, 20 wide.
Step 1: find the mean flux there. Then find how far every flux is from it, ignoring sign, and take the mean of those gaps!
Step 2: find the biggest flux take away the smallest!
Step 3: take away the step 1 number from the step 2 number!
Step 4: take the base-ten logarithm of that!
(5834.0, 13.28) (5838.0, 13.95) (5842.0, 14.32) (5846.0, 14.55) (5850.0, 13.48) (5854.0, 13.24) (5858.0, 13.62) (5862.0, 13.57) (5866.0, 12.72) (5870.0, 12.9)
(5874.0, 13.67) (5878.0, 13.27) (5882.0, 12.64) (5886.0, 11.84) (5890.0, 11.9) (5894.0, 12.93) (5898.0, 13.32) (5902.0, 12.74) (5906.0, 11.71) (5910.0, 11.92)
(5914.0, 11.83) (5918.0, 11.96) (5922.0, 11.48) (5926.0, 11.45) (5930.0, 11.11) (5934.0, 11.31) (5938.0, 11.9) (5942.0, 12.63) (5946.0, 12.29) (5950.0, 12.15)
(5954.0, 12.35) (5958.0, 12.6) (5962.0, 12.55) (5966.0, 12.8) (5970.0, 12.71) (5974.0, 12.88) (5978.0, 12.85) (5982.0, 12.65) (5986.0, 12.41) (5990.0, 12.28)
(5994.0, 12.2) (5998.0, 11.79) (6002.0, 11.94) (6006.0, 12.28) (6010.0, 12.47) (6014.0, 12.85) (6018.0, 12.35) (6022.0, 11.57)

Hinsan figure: -0.21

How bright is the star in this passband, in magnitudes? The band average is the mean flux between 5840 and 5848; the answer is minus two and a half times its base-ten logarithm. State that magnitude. -2.90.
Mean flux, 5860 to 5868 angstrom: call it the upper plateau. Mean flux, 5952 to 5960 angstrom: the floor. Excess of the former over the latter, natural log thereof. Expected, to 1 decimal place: -0.4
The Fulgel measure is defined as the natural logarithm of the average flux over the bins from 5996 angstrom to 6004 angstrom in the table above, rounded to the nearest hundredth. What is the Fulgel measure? 2.47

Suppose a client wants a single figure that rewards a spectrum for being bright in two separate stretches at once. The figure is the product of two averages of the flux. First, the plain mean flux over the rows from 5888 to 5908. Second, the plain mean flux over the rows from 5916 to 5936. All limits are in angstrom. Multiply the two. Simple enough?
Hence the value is 144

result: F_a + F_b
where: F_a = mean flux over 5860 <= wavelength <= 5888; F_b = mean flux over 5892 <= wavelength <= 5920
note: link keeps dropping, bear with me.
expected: 25.3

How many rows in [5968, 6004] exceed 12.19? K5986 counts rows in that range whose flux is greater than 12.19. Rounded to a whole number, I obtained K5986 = 7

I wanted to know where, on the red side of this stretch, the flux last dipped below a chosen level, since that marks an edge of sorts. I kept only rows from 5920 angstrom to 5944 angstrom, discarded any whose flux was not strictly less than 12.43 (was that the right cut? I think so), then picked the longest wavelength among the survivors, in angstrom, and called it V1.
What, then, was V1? 5938.0 angstrom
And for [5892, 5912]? 5910.0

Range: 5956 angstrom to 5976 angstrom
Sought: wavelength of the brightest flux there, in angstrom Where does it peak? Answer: 5974.0 angstrom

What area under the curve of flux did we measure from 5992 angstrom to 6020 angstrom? 344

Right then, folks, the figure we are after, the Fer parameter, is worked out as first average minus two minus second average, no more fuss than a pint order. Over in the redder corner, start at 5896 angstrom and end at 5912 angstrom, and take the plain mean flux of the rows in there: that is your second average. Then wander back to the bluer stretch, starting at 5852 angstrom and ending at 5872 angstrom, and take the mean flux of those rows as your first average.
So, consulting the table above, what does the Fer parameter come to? -1.2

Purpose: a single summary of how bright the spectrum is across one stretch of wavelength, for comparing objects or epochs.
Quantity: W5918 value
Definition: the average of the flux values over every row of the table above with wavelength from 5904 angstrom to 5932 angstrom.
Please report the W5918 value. 11.6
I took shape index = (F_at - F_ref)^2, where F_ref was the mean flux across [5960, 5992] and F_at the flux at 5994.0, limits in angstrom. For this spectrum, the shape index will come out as 0.19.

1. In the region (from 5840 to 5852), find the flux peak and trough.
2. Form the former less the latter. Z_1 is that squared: 1.1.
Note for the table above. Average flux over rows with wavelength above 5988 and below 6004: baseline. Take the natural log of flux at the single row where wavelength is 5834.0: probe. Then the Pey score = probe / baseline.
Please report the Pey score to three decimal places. 0.215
